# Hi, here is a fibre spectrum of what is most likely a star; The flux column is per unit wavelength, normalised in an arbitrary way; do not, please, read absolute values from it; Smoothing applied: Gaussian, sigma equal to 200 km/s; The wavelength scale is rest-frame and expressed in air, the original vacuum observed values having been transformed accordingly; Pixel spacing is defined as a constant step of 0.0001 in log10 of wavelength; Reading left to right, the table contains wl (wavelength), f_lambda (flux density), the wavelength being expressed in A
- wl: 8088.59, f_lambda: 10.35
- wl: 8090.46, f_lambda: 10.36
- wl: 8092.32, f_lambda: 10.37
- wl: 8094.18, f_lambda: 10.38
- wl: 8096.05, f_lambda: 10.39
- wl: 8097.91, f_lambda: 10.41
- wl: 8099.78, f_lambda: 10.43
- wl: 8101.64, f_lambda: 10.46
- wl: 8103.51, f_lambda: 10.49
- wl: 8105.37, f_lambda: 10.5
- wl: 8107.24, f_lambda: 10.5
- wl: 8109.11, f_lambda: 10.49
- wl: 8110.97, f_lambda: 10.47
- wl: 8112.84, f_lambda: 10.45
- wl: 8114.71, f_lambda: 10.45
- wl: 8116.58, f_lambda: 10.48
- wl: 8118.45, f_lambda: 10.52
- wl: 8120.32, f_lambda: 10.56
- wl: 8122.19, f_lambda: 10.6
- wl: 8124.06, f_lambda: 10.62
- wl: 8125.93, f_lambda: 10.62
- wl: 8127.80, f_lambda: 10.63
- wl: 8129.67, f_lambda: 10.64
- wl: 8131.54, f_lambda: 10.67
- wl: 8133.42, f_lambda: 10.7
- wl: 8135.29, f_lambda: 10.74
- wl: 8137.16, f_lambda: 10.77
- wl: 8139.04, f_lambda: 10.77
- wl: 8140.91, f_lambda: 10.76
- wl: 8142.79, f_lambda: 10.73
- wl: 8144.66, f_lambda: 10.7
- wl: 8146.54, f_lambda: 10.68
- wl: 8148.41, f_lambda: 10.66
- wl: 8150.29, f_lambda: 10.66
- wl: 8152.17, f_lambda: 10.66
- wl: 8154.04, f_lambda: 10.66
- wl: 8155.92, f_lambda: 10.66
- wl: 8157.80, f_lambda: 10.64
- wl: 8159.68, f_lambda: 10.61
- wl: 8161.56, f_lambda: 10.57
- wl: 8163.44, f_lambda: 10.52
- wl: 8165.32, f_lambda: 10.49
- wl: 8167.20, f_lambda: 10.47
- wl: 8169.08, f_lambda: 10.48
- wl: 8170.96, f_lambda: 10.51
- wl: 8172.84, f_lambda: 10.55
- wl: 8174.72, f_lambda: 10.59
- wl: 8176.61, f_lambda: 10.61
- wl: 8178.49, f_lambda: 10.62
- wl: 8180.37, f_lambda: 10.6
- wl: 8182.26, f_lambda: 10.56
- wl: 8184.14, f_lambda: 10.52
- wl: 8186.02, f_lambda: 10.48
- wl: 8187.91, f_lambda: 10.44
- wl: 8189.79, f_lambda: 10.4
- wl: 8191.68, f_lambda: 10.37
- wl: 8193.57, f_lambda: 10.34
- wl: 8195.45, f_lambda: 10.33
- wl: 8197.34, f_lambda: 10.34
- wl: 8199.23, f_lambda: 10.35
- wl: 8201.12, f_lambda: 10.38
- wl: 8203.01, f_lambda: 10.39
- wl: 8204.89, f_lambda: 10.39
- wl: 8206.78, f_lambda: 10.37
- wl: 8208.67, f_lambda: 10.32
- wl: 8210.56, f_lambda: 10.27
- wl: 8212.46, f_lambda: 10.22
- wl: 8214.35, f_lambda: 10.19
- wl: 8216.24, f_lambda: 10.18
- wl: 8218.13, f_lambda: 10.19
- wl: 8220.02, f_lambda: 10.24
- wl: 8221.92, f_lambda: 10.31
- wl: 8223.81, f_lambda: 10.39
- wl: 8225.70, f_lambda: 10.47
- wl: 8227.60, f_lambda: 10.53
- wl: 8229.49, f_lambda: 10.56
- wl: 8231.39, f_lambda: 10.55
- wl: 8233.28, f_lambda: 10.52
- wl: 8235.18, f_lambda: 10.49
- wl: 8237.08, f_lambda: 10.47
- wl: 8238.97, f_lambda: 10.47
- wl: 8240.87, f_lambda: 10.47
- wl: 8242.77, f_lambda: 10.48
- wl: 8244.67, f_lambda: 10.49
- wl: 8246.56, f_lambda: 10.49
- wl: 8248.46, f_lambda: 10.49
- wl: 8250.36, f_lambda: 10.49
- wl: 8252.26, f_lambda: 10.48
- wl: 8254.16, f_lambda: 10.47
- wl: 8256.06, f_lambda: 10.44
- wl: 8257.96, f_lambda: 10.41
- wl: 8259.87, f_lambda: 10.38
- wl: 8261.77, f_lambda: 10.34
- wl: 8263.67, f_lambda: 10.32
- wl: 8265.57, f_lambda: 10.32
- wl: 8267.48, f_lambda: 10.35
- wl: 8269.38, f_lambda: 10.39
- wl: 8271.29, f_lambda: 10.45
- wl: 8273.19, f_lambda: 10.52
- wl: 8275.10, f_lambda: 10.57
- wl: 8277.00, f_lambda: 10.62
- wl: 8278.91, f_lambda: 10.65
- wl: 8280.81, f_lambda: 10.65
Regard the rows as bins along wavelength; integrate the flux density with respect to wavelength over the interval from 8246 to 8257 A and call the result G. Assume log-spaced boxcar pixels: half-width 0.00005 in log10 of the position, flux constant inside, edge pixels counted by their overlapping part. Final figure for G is 115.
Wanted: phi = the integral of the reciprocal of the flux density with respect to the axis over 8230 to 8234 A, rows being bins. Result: 0.380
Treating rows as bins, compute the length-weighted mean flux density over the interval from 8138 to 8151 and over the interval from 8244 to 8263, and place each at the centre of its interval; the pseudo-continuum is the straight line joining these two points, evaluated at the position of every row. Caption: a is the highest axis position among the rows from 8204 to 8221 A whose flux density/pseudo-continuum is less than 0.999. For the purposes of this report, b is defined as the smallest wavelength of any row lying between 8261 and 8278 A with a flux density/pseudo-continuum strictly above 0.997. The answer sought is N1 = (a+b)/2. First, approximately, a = 8220.02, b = 8269.38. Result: 8244.7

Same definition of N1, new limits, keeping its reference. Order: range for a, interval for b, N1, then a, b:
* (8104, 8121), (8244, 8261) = 8182.5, 8120.32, 8244.67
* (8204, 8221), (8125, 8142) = 8177.7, 8220.02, 8135.29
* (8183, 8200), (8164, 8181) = 8187.9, 8199.23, 8176.61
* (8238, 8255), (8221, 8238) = 8233.3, 8238.97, 8227.60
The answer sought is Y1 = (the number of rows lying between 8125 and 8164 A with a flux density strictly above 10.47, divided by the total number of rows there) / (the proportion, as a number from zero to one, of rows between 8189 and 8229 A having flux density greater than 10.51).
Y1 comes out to 21.0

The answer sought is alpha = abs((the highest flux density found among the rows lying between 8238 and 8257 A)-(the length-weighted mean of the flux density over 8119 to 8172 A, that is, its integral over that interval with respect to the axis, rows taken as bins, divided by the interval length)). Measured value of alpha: 0.14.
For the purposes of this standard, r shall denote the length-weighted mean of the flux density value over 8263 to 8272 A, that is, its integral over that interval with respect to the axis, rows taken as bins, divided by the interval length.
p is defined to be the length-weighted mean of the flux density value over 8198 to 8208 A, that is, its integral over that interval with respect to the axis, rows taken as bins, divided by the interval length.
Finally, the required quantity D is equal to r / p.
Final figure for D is 1.00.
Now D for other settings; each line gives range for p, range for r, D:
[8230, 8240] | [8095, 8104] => 0.99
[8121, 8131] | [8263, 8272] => 0.97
